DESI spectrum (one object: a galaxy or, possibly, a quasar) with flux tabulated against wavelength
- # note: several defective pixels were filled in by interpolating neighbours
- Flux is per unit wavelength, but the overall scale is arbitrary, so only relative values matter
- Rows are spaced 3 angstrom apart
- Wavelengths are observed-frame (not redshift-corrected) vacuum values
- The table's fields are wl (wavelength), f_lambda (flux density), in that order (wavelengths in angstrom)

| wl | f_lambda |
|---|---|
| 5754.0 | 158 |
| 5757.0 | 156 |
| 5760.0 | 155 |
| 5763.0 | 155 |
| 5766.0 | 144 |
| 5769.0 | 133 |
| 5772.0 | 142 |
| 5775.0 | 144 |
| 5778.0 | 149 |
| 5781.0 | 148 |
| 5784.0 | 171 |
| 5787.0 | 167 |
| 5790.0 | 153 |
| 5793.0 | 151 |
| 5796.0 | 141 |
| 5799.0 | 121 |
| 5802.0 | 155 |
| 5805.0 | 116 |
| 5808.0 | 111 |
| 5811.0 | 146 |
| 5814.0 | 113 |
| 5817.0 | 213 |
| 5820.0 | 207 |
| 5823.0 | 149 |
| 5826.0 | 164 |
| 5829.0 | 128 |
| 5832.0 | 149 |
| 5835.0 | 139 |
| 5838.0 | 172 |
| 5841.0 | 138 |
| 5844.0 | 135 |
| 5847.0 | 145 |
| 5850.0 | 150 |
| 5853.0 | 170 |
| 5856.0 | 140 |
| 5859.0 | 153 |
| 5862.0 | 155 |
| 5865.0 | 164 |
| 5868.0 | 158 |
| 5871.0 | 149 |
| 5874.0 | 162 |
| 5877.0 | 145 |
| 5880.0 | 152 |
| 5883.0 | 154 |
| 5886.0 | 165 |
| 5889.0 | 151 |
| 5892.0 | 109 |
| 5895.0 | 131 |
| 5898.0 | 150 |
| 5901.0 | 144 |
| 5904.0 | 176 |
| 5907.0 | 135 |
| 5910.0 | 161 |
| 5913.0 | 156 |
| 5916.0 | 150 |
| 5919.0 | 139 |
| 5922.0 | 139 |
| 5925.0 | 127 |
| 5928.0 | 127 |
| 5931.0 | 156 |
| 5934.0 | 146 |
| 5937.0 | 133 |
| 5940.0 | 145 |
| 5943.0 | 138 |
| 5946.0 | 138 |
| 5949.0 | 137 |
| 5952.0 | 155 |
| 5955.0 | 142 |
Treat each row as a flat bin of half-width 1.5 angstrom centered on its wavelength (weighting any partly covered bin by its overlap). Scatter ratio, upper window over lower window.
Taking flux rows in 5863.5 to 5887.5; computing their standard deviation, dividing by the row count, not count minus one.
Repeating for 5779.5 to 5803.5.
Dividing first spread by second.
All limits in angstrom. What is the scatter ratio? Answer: 0.47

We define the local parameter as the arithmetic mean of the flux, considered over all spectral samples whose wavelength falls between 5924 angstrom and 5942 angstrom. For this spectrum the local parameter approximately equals 139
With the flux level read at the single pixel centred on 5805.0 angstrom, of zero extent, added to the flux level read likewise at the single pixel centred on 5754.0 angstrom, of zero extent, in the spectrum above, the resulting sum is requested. 274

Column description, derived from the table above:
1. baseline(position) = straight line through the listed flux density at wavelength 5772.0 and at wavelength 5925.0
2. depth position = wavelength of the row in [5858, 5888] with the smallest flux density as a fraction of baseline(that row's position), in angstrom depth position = 5877.0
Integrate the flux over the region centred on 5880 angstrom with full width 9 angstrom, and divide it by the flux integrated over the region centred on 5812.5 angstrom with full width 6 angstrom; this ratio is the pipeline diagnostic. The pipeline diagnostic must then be 1.74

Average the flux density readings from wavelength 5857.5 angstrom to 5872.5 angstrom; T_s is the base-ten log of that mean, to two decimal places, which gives 2.19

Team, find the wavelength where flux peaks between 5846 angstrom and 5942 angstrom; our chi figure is 5904.0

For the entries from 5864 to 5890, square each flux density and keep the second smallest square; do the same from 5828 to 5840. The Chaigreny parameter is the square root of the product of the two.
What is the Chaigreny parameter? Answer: 20711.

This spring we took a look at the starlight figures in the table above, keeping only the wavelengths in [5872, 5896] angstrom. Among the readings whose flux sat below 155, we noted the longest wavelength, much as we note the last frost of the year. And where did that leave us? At 5895.0 angstrom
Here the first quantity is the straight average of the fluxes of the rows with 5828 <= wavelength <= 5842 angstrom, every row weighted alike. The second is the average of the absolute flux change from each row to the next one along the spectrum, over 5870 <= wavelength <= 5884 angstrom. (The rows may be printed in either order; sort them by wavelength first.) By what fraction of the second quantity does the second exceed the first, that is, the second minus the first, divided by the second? -14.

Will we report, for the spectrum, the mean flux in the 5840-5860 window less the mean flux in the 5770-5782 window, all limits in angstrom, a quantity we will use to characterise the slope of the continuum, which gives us 2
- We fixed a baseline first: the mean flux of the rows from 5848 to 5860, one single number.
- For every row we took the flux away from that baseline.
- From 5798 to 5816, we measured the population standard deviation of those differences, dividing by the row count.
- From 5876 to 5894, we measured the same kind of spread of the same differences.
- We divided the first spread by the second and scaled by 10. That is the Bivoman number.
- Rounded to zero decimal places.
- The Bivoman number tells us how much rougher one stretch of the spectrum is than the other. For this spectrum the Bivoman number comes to 10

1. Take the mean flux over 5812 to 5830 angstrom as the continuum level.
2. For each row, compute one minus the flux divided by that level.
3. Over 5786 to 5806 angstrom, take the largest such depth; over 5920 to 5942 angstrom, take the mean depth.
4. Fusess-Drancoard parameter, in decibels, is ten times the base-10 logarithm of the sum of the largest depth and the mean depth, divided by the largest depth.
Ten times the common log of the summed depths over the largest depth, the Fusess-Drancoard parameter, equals 1.8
